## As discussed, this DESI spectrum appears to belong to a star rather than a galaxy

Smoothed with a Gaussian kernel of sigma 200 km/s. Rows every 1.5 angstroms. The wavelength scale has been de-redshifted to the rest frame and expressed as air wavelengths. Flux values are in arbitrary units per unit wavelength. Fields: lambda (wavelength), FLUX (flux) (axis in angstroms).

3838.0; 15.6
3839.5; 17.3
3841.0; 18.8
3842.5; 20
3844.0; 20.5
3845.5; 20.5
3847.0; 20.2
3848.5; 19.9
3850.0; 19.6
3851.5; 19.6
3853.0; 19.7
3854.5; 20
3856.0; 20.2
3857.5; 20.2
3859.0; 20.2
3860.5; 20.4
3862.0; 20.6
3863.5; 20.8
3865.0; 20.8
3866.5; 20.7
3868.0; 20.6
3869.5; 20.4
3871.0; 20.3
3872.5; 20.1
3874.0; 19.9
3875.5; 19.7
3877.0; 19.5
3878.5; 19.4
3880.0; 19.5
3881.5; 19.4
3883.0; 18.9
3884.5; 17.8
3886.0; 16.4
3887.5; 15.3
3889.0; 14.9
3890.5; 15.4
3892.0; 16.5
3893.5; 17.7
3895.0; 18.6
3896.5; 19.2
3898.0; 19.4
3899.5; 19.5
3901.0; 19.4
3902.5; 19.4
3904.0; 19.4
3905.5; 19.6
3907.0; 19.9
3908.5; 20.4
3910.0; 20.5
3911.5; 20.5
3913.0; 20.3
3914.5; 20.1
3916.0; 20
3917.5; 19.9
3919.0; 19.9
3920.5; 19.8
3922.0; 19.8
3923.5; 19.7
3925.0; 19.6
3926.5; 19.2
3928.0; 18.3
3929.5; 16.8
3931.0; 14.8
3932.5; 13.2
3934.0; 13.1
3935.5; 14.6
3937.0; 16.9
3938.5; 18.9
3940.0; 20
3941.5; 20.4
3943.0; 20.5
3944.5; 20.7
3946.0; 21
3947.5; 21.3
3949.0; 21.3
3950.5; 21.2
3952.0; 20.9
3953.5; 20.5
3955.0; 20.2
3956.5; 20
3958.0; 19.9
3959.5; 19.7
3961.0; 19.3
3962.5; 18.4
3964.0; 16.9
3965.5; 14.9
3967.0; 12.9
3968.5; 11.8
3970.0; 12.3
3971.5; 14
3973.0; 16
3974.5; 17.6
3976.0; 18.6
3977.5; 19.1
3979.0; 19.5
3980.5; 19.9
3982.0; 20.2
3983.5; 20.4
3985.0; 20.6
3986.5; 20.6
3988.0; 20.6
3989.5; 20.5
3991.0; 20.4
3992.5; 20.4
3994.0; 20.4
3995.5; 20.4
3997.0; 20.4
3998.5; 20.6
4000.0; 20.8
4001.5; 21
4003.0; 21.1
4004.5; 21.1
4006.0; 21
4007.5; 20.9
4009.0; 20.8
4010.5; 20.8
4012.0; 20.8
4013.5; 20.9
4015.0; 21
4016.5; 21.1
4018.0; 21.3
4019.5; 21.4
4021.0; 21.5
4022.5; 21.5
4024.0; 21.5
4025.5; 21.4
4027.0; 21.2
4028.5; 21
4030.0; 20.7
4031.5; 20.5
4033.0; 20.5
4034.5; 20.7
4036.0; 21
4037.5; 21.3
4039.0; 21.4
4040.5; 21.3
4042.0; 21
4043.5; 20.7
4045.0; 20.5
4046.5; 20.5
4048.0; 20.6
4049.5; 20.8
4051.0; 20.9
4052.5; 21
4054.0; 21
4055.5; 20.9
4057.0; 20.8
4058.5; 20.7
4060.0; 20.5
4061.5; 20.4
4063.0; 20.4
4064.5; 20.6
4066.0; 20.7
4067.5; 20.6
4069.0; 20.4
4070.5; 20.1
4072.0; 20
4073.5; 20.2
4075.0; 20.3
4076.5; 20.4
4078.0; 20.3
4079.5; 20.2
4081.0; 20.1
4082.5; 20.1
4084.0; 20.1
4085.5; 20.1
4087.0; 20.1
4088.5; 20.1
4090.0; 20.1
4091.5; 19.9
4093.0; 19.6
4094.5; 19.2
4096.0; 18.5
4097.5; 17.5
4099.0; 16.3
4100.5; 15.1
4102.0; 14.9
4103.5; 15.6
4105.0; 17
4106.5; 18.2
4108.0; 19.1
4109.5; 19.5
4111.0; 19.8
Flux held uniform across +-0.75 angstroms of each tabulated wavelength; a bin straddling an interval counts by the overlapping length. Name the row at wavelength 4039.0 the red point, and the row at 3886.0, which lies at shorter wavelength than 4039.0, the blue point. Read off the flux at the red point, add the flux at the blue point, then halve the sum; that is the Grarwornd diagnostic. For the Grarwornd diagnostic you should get 18.9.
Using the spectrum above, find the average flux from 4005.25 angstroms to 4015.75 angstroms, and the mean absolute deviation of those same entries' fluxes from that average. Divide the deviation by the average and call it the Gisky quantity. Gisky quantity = 0.004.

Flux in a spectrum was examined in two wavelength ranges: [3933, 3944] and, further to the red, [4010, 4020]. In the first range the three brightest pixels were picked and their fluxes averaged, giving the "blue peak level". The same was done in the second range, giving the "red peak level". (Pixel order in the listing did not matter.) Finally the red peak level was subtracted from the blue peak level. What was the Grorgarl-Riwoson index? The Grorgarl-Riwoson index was -1.0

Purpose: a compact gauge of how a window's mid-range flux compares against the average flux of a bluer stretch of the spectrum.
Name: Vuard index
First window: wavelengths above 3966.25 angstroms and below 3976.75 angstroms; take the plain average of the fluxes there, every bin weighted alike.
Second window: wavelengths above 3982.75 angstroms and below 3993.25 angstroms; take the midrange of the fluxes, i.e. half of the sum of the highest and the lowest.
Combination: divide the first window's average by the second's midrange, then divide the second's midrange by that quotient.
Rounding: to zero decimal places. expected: 29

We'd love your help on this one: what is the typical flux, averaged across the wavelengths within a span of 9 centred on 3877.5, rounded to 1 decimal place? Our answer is 19.6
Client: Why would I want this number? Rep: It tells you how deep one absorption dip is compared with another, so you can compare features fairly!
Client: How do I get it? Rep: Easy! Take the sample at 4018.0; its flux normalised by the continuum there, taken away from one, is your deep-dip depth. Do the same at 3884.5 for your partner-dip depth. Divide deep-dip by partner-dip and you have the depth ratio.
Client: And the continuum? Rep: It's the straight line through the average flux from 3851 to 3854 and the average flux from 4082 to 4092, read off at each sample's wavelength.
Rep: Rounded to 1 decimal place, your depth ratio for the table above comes -0.7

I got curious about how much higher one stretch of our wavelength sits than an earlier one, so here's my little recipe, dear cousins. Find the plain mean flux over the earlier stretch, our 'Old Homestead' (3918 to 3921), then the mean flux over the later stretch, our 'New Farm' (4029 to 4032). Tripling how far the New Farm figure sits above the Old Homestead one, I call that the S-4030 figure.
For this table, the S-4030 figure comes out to 2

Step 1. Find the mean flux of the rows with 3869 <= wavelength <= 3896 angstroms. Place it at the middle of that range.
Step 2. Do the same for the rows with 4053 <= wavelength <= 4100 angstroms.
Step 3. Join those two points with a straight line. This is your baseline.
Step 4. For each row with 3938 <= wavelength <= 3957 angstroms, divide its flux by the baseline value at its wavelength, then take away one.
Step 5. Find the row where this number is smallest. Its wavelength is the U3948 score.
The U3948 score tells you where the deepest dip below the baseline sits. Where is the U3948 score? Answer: 3938.5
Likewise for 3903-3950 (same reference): 3934.0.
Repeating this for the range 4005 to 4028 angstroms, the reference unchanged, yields 4012.0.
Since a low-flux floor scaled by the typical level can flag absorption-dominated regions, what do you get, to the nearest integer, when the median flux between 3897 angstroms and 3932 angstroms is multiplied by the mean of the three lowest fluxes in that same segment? 328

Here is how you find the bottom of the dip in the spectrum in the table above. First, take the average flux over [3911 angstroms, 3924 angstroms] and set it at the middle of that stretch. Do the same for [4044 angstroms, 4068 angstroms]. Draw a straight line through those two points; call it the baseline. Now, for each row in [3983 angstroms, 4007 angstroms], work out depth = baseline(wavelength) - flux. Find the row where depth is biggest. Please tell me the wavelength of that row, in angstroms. 3997.0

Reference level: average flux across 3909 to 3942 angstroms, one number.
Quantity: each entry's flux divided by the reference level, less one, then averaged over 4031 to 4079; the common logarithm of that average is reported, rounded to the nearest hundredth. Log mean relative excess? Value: -0.93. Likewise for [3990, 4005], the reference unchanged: -0.93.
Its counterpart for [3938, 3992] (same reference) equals -1.61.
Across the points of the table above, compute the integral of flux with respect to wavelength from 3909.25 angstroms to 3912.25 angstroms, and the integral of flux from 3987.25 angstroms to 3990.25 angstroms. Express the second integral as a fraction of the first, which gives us 1.00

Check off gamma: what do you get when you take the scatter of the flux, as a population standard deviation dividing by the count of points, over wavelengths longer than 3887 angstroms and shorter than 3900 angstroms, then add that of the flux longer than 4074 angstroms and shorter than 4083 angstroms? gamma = 1.89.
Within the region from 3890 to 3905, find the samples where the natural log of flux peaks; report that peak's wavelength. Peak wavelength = 3899.5 angstroms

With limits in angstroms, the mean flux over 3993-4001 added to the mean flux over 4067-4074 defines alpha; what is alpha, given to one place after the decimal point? 40.8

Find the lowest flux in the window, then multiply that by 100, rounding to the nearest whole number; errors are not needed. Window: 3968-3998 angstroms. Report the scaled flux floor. 1180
